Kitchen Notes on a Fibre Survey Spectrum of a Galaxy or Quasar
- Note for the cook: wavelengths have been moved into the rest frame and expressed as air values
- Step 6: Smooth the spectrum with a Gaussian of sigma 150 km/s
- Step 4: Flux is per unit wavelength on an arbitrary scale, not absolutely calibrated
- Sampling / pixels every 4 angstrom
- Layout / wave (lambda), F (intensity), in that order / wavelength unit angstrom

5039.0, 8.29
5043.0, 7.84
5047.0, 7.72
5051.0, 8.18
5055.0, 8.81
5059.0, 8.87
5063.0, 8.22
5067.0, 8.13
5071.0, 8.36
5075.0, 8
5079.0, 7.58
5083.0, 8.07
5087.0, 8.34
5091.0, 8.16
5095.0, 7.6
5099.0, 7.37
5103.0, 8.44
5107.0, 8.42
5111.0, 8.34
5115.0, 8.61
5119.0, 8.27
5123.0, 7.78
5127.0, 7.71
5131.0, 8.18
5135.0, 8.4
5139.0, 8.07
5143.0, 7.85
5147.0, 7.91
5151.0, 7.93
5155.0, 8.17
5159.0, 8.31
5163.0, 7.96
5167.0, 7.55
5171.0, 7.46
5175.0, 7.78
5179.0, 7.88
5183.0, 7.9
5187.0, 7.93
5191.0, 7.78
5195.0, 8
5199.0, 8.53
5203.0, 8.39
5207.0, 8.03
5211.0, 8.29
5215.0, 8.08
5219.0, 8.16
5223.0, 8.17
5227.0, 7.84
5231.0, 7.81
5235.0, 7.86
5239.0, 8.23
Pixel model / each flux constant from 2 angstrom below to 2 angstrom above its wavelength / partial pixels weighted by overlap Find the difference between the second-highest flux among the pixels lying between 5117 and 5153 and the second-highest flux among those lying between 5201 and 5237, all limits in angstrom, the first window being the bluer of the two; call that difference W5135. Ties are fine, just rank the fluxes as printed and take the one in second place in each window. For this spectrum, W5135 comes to 0.0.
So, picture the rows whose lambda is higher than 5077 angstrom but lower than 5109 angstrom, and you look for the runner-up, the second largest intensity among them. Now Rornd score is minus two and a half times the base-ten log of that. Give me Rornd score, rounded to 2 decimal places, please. -2.31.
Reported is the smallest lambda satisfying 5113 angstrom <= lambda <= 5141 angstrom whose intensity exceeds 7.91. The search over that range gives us 5115.0 angstrom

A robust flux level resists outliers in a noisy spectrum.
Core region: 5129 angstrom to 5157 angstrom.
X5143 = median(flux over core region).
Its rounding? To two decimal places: 8.07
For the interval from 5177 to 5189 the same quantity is 7.90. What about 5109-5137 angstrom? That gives 8.27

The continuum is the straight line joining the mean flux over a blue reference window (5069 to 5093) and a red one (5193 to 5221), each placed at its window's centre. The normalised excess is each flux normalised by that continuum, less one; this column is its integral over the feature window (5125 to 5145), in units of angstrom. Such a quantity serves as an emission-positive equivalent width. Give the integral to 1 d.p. -0.2 angstrom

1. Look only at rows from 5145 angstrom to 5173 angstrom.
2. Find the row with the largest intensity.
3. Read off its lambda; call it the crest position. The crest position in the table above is 5159.0 angstrom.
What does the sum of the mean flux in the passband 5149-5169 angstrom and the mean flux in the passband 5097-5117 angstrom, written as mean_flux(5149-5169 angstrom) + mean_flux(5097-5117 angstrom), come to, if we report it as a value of 16.2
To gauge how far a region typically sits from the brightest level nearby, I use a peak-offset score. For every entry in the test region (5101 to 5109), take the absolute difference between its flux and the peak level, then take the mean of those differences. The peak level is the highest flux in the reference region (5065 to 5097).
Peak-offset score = 0.07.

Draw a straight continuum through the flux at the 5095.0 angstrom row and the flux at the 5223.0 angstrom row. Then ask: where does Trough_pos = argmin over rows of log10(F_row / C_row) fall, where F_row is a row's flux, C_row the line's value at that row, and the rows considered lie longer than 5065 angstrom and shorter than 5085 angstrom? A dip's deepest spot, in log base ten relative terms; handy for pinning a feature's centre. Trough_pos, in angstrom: 5079.0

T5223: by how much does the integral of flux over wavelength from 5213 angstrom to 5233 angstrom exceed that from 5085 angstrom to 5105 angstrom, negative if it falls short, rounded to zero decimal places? 1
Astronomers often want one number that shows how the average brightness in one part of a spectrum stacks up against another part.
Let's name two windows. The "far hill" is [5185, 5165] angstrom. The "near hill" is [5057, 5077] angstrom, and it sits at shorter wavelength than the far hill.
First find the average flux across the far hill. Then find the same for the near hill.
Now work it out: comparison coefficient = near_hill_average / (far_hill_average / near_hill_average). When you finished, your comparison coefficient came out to 9.0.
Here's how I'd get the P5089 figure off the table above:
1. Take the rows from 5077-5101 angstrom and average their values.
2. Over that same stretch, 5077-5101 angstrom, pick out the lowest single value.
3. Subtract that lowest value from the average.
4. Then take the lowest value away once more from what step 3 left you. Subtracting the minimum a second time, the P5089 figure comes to -6.89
